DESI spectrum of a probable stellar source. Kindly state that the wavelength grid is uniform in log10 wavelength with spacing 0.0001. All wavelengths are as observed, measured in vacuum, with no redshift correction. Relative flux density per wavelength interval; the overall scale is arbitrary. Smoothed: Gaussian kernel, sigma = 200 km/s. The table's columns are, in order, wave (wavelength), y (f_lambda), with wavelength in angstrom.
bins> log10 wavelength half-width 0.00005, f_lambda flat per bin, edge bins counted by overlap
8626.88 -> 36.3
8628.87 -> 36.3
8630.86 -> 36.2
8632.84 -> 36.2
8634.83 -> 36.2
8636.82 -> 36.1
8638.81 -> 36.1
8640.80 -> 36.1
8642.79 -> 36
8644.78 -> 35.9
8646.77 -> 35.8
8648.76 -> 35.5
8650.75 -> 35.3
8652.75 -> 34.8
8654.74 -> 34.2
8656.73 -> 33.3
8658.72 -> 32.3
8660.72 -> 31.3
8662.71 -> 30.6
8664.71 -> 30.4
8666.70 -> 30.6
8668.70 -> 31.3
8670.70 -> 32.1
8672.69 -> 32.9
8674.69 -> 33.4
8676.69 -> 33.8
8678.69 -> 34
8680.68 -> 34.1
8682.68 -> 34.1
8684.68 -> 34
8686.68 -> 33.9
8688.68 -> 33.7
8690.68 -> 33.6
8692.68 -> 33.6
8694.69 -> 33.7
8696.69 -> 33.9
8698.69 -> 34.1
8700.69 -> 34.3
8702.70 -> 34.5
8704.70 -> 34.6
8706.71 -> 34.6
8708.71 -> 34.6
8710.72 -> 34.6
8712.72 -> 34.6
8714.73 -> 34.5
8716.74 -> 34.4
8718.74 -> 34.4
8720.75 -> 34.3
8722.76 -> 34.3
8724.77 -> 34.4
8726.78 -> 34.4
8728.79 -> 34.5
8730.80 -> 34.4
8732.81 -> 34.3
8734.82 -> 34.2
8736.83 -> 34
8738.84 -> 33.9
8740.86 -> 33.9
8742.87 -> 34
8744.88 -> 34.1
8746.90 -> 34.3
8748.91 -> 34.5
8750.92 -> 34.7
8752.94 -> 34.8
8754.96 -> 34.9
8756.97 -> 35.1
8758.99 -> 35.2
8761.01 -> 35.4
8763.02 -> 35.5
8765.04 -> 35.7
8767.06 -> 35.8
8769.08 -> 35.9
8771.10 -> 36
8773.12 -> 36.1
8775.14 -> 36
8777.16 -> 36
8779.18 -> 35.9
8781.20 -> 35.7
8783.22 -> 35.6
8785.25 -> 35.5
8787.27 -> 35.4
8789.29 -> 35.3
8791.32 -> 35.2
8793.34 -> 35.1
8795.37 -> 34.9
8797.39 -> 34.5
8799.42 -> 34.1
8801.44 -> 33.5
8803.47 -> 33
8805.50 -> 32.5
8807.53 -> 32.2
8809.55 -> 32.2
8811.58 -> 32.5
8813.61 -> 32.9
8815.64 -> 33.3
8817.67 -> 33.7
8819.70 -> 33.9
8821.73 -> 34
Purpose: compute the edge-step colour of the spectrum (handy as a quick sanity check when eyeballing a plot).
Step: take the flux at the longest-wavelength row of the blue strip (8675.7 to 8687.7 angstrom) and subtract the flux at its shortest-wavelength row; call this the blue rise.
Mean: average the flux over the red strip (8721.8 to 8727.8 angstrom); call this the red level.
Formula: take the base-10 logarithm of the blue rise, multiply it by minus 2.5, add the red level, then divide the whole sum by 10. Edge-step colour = 3.69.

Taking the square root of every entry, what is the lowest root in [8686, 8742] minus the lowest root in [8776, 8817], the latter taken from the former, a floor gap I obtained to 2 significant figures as 0.12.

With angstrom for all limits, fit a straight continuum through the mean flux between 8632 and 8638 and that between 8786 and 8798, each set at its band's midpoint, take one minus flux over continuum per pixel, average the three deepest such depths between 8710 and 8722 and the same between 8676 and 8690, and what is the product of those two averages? 0.0019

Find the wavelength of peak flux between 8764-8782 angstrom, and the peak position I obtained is 8773.12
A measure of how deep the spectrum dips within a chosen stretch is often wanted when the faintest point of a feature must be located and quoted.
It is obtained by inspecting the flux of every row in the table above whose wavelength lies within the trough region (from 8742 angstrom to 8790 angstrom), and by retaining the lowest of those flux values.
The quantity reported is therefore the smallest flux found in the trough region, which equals 34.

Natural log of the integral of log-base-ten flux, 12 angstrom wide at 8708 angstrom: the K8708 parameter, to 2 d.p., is 2.92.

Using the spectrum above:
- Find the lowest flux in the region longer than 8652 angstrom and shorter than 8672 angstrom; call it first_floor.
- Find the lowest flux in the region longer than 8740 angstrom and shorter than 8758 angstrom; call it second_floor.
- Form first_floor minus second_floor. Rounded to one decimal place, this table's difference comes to -3.5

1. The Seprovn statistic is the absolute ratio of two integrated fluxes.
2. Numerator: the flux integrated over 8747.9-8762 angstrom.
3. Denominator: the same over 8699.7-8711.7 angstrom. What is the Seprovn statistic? 1.19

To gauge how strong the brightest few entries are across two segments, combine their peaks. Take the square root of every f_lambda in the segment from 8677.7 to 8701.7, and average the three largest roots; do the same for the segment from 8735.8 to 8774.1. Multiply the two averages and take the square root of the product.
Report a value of 5.92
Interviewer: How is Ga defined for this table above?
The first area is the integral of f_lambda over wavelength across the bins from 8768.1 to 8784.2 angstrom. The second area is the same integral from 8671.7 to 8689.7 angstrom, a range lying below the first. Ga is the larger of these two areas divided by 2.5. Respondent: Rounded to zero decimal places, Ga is 243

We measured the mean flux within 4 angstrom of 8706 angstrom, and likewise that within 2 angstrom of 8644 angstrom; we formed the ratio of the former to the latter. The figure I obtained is 0.96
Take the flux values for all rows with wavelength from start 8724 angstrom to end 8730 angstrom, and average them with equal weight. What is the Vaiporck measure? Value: 34.4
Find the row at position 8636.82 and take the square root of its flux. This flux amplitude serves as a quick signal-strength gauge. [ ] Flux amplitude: 6.01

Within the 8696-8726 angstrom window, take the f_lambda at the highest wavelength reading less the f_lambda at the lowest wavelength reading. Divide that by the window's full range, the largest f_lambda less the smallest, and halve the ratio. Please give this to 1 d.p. 0.4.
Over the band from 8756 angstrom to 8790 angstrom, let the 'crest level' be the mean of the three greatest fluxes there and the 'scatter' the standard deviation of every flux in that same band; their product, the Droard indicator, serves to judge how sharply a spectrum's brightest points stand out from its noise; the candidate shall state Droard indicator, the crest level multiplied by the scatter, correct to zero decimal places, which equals 11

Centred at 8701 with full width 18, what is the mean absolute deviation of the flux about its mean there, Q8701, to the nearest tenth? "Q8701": 0.3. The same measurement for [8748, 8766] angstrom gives 0.3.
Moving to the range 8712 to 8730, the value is 0.1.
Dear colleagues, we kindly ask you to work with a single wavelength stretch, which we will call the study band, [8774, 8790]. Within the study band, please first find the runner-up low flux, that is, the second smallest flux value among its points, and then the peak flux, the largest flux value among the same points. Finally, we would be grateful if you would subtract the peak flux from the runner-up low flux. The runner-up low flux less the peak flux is -0.60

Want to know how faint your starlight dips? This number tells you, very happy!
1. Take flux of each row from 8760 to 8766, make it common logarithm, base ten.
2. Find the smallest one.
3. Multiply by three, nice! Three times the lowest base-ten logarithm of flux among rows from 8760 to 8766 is 4.65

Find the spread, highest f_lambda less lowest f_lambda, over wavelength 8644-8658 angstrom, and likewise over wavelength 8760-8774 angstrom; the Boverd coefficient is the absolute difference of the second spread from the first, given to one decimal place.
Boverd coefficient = 1.9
